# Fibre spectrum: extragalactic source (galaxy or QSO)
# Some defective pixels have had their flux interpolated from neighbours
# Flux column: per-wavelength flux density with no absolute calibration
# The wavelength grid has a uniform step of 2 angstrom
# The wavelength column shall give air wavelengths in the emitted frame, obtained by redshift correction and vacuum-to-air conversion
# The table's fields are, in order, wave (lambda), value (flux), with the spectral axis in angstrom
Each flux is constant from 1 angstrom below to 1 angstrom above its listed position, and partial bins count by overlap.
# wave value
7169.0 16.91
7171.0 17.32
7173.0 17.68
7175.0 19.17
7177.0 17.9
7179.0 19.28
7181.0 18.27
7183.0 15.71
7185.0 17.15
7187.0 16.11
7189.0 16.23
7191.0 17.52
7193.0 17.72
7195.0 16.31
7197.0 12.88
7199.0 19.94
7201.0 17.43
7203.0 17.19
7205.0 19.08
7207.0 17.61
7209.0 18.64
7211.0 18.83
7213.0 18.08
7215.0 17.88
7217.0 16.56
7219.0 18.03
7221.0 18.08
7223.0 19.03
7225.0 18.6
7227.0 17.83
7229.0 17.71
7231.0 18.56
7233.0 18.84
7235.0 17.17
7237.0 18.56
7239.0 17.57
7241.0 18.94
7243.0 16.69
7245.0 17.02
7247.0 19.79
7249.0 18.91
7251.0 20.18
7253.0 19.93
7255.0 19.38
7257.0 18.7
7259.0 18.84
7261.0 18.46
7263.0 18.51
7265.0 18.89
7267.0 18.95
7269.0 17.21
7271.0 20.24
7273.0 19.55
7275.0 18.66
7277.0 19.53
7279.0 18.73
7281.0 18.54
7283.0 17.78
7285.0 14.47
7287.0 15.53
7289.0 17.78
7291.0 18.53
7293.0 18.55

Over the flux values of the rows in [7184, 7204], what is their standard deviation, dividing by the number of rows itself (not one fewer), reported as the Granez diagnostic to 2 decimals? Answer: 1.68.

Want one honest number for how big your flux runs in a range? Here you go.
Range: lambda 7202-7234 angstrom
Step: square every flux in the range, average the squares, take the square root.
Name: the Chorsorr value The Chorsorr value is 18.2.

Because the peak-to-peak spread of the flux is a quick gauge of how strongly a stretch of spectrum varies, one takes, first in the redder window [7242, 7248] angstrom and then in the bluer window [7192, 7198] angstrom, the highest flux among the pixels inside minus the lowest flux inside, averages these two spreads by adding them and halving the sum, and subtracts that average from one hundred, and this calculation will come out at 96.0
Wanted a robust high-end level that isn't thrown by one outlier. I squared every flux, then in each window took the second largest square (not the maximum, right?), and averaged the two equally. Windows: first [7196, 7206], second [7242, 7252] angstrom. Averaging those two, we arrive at 378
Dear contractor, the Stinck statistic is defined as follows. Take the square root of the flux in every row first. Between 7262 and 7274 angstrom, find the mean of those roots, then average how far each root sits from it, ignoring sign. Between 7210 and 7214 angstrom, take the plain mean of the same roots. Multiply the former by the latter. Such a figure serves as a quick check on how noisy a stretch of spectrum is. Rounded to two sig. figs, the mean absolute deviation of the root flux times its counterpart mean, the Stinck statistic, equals 0.34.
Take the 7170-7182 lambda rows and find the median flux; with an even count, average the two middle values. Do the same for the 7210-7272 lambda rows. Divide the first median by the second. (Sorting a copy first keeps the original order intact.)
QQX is 0.97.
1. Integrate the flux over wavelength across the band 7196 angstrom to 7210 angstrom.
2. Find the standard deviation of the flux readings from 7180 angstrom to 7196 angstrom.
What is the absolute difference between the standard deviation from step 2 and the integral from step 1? 245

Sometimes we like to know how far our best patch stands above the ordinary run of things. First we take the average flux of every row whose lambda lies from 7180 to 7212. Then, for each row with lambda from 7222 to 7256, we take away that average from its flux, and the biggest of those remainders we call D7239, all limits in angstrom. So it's 2.9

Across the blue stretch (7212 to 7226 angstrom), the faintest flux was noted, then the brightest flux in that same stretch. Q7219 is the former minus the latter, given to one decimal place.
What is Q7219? -2.5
